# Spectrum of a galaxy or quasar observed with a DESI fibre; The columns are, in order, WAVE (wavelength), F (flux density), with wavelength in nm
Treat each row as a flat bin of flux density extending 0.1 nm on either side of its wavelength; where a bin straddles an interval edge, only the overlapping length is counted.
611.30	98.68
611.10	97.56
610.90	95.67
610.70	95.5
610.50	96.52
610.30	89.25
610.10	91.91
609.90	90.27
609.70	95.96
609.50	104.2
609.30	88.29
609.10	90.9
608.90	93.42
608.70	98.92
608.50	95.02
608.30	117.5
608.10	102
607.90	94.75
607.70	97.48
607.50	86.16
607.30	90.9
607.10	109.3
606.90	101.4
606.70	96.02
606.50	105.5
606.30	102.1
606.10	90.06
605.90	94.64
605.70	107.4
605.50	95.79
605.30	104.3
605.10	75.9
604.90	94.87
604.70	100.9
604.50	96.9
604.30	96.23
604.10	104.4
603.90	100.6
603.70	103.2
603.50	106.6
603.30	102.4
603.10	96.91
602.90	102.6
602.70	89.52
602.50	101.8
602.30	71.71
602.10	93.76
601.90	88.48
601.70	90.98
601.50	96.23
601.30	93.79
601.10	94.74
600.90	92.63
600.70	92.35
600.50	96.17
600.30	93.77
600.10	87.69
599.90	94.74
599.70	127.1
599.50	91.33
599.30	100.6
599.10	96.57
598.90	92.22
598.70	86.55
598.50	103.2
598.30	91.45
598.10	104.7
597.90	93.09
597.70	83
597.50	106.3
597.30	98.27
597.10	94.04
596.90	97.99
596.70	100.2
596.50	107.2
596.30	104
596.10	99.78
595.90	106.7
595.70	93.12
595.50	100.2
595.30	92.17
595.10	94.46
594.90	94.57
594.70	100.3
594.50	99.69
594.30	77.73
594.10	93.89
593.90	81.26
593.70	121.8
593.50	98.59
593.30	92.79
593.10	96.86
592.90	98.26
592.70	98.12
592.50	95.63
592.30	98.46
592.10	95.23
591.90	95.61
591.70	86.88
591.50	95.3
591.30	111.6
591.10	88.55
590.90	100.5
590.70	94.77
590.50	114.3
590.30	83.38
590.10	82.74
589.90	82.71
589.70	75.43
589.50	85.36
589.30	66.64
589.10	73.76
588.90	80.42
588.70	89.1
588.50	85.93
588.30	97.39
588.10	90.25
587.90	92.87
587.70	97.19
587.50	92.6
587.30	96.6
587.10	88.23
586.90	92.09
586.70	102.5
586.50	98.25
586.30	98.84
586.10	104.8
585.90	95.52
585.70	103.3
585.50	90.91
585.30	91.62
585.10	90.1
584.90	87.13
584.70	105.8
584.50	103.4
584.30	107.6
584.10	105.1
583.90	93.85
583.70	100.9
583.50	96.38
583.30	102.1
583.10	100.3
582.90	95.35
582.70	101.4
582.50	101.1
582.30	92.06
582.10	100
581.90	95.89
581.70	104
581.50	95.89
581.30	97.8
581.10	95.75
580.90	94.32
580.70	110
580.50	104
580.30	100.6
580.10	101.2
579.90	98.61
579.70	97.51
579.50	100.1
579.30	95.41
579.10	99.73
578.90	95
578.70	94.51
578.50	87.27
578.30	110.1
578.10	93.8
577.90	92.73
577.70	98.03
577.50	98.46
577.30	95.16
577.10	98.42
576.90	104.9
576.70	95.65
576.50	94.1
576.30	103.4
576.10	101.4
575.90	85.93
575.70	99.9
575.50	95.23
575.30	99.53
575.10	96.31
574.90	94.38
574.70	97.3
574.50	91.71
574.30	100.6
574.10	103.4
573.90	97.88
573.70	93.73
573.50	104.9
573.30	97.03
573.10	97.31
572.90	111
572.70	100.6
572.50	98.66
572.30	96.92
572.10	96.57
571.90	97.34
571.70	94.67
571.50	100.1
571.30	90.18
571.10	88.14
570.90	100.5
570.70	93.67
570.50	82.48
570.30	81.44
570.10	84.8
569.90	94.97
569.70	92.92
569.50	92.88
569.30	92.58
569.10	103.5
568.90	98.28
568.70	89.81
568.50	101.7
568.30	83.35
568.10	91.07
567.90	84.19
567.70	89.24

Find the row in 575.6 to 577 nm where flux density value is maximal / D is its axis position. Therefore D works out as 576.90 nm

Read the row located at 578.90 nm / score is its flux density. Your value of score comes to 95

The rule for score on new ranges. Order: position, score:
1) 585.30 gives 91.62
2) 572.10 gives 96.57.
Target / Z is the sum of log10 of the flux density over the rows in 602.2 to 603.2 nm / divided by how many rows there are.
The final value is 1.963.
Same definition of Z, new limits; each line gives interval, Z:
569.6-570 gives 1.973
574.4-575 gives 1.975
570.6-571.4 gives 1.969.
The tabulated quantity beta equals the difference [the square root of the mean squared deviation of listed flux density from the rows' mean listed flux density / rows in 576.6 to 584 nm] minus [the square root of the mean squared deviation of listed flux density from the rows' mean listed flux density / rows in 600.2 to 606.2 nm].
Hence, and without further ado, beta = -3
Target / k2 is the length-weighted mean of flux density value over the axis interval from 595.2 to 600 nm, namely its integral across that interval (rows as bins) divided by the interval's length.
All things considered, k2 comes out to 98.5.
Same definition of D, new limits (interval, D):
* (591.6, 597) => 593.70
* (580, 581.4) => 580.70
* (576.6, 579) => 578.30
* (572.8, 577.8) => 572.90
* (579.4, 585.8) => 580.70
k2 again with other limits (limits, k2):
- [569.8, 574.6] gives 95.8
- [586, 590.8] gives 90.3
